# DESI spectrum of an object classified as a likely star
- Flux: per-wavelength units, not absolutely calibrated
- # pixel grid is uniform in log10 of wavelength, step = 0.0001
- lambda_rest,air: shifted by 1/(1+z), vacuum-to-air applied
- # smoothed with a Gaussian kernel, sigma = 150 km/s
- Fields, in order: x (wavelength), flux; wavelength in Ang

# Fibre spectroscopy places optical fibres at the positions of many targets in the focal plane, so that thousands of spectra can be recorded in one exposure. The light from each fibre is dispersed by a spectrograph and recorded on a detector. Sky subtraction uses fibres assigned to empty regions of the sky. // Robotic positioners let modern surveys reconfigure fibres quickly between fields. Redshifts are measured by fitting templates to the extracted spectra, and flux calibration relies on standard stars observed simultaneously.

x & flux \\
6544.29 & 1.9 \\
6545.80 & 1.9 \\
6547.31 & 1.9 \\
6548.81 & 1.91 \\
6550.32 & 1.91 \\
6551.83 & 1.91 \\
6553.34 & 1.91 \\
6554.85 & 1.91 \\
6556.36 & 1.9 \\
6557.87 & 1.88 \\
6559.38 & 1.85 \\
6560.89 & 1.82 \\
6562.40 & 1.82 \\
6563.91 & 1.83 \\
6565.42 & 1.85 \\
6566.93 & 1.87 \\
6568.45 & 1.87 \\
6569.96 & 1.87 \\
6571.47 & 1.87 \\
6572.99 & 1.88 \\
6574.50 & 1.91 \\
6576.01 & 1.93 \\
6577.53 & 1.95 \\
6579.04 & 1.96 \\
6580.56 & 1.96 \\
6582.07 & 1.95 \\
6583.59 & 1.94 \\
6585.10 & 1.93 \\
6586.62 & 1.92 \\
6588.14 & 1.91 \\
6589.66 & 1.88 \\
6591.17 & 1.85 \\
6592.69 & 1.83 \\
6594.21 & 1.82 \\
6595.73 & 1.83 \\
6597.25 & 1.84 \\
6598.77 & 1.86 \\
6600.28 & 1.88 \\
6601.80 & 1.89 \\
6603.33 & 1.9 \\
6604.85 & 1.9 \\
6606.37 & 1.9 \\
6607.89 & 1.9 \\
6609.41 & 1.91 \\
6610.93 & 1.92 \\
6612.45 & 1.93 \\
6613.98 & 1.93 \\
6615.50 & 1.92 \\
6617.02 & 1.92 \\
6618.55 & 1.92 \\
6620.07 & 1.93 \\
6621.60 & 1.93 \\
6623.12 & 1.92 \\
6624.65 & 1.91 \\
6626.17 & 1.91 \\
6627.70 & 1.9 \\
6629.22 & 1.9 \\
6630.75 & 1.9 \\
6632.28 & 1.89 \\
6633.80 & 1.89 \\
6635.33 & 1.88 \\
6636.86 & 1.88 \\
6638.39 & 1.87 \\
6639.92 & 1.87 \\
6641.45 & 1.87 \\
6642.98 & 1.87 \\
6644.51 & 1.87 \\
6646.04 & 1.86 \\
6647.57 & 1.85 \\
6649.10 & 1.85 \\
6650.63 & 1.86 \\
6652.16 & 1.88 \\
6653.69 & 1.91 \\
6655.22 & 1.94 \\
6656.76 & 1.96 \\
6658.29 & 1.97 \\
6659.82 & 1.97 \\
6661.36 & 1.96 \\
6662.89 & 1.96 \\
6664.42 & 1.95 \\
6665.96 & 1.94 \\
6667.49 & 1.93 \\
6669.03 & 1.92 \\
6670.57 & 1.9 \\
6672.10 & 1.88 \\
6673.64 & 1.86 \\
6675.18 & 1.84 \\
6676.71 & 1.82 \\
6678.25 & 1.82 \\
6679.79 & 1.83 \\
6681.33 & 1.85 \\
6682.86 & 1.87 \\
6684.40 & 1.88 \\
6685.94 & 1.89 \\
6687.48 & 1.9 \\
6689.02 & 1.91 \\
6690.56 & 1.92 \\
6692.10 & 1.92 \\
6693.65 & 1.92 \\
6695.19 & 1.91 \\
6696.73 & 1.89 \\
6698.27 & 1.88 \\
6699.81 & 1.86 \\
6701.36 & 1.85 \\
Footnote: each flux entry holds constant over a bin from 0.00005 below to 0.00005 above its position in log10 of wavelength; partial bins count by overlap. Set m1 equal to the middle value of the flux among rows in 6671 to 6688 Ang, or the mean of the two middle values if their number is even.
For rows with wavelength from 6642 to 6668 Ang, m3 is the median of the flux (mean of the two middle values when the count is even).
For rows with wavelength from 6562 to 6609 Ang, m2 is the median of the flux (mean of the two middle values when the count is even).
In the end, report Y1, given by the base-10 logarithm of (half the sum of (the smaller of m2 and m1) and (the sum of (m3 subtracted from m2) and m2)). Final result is 0.266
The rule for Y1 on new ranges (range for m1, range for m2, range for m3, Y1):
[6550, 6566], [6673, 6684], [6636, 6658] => 0.261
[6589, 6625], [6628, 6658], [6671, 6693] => 0.275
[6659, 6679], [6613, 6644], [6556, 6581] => 0.282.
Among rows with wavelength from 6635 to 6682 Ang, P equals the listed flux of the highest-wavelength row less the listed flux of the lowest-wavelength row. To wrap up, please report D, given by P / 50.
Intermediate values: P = -0.030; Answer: -0.0006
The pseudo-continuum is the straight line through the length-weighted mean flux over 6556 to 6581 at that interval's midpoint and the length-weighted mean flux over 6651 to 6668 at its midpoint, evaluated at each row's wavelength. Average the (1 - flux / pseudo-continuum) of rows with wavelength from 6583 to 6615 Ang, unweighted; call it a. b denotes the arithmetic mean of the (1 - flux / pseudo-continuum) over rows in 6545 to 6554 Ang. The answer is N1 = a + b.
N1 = -0.01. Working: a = 0.01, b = -0.020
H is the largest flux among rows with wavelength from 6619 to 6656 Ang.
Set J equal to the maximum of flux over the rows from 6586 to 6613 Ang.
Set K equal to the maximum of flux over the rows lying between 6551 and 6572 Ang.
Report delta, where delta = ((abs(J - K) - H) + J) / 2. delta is 0.005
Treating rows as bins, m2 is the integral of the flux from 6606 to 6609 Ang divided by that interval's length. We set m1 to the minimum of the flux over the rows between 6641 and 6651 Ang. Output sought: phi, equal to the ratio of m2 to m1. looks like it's 1.029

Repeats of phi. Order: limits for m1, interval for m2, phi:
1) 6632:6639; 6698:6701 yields 0.996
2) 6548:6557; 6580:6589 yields 1.018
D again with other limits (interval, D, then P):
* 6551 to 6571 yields -0.0008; -0.040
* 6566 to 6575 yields 0.0008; 0.040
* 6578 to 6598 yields -0.0024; -0.120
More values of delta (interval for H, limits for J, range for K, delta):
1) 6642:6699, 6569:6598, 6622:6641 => 0.015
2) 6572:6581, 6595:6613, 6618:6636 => -0.015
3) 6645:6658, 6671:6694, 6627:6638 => -0.010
